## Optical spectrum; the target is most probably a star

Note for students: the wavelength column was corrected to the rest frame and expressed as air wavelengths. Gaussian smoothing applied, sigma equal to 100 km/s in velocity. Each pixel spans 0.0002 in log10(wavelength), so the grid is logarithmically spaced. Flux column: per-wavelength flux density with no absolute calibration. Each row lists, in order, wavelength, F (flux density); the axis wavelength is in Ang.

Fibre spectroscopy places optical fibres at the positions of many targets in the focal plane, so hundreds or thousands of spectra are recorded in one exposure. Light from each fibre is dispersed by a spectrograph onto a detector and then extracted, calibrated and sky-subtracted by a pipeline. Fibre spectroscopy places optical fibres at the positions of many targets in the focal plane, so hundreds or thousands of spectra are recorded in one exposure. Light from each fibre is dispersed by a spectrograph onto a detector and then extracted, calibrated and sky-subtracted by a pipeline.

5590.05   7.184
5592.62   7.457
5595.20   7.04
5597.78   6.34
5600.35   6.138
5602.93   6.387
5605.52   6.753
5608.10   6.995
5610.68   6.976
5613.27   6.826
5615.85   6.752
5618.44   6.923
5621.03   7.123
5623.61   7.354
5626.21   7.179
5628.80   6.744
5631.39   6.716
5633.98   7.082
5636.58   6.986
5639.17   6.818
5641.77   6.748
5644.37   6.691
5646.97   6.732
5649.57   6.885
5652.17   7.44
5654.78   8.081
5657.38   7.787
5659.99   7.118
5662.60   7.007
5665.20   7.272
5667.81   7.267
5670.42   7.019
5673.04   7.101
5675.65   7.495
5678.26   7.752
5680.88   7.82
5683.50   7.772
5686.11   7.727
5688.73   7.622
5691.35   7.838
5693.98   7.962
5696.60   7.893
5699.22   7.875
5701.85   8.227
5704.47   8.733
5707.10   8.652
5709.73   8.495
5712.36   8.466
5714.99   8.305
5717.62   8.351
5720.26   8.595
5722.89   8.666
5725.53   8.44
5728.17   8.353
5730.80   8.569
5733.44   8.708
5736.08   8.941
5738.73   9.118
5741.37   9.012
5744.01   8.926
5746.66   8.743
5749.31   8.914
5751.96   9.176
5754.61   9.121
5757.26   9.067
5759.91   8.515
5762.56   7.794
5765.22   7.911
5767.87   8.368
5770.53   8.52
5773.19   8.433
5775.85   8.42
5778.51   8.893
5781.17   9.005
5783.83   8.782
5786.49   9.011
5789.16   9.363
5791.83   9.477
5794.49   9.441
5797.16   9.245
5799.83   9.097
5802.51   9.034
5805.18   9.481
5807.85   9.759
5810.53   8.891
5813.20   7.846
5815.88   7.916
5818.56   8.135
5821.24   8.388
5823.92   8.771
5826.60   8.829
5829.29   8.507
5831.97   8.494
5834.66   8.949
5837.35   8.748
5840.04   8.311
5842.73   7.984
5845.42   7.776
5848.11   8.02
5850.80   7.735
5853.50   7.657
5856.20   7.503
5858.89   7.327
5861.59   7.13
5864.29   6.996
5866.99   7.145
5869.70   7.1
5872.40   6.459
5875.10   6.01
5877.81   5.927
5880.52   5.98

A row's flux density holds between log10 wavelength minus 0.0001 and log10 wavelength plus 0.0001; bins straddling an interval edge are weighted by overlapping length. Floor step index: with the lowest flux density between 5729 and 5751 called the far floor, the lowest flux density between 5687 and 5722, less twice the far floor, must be -9.5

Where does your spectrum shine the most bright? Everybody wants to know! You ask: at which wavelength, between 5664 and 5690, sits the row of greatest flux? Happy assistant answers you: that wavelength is 5680.88 Ang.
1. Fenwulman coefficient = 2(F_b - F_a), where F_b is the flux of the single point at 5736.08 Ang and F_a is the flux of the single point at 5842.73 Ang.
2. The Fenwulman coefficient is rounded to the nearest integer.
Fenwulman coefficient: 2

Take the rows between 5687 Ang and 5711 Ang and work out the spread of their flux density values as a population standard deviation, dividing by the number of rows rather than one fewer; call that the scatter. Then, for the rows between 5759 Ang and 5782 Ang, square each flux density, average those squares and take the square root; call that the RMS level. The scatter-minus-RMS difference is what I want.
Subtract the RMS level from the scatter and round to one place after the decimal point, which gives -8.1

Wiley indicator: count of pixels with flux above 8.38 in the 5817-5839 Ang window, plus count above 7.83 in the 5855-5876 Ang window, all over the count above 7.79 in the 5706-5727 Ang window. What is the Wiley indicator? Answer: 0.9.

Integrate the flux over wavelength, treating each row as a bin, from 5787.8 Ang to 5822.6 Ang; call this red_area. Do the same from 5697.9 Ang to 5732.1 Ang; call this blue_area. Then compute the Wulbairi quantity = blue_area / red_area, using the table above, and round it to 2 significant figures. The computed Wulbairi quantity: 0.93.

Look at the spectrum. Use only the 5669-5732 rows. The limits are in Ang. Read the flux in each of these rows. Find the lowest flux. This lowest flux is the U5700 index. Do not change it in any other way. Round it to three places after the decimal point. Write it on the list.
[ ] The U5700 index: 7.019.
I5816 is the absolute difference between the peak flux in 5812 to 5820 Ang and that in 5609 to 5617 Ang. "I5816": 1.2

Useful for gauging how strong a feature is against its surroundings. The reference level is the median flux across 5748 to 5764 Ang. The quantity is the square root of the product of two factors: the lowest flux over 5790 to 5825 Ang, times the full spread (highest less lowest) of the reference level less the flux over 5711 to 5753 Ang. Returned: 2.6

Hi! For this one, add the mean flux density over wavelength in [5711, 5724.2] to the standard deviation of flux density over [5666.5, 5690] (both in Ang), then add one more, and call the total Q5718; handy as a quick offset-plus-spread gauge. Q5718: 9.8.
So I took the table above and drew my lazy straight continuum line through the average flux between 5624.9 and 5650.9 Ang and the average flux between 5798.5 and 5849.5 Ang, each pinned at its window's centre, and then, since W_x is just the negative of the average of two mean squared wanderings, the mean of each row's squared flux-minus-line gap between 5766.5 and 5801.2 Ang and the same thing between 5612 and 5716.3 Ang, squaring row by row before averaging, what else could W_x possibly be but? -0.45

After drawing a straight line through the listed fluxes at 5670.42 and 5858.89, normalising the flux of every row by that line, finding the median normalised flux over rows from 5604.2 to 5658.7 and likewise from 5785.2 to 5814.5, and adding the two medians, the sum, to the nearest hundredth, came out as 2.28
